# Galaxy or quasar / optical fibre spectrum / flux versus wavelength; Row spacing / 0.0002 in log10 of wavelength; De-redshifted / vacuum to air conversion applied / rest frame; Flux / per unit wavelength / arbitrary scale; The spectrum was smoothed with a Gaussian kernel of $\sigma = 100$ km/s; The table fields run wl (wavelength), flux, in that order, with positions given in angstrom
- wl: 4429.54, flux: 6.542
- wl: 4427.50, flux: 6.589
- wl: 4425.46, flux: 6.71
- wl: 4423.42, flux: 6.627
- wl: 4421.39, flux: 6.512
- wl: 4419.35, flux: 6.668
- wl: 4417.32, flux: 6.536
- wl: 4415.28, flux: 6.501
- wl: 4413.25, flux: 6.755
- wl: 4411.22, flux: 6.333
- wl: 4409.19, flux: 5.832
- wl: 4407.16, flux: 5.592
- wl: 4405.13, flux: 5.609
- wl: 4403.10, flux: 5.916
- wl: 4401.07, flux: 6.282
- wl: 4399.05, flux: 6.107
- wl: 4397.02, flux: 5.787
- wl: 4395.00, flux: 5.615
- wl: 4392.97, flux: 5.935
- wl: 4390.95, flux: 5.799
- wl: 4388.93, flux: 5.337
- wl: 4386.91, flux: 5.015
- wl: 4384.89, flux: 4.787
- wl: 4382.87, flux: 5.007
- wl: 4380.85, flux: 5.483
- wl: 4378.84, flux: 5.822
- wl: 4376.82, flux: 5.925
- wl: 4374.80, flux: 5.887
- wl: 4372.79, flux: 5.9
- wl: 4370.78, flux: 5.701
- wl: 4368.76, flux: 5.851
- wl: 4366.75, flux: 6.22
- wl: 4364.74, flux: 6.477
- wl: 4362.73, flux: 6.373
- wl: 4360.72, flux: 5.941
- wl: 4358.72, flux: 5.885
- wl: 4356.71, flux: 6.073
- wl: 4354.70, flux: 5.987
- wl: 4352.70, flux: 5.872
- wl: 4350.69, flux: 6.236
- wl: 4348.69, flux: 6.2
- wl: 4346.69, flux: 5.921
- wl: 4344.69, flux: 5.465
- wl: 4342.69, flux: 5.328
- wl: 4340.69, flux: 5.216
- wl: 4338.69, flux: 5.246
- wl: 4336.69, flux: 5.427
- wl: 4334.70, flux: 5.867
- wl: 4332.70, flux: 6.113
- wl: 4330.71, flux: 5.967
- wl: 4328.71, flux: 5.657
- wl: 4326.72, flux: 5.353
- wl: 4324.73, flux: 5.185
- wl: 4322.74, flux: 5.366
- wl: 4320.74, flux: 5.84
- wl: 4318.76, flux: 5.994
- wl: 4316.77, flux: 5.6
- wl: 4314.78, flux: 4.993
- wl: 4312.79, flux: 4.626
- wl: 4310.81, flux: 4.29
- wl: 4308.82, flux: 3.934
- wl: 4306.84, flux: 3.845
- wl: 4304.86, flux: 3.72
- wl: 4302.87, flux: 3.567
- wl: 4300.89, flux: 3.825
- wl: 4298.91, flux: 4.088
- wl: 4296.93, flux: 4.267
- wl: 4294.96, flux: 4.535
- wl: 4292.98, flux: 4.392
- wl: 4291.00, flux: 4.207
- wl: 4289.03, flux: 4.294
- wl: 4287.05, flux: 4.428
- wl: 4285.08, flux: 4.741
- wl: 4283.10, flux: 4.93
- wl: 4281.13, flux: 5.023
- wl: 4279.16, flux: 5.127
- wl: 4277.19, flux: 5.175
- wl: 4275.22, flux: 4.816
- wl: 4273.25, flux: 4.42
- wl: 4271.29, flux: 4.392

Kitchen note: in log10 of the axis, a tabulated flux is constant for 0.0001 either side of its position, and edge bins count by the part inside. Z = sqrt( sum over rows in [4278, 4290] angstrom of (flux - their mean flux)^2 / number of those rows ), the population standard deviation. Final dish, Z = 0.31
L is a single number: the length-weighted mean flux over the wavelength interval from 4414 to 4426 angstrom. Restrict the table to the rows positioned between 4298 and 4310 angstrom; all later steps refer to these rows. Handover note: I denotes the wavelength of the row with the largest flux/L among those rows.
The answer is 4298.91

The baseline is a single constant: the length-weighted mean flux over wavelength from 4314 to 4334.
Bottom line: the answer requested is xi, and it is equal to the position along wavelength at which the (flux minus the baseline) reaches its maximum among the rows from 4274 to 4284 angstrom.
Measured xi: 4277.19 angstrom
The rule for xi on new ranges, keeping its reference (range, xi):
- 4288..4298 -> 4294.96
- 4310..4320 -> 4318.76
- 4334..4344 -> 4334.70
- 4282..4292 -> 4283.10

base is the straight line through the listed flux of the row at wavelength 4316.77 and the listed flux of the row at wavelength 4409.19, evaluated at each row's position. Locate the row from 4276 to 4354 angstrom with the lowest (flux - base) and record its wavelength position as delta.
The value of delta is 4302.87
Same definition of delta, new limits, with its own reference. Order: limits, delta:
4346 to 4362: 4358.72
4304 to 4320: 4304.86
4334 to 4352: 4340.69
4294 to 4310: 4302.87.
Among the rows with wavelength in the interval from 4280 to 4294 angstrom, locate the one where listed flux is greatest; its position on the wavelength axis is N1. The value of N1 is 4281.13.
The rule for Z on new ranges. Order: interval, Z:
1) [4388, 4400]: 0.24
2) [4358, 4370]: 0.25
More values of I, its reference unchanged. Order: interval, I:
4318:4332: 4318.76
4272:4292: 4277.19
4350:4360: 4350.69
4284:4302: 4285.08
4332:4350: 4348.69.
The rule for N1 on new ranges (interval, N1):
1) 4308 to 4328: 4318.76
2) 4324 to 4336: 4332.70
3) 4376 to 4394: 4392.97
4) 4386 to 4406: 4401.07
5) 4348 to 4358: 4350.69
